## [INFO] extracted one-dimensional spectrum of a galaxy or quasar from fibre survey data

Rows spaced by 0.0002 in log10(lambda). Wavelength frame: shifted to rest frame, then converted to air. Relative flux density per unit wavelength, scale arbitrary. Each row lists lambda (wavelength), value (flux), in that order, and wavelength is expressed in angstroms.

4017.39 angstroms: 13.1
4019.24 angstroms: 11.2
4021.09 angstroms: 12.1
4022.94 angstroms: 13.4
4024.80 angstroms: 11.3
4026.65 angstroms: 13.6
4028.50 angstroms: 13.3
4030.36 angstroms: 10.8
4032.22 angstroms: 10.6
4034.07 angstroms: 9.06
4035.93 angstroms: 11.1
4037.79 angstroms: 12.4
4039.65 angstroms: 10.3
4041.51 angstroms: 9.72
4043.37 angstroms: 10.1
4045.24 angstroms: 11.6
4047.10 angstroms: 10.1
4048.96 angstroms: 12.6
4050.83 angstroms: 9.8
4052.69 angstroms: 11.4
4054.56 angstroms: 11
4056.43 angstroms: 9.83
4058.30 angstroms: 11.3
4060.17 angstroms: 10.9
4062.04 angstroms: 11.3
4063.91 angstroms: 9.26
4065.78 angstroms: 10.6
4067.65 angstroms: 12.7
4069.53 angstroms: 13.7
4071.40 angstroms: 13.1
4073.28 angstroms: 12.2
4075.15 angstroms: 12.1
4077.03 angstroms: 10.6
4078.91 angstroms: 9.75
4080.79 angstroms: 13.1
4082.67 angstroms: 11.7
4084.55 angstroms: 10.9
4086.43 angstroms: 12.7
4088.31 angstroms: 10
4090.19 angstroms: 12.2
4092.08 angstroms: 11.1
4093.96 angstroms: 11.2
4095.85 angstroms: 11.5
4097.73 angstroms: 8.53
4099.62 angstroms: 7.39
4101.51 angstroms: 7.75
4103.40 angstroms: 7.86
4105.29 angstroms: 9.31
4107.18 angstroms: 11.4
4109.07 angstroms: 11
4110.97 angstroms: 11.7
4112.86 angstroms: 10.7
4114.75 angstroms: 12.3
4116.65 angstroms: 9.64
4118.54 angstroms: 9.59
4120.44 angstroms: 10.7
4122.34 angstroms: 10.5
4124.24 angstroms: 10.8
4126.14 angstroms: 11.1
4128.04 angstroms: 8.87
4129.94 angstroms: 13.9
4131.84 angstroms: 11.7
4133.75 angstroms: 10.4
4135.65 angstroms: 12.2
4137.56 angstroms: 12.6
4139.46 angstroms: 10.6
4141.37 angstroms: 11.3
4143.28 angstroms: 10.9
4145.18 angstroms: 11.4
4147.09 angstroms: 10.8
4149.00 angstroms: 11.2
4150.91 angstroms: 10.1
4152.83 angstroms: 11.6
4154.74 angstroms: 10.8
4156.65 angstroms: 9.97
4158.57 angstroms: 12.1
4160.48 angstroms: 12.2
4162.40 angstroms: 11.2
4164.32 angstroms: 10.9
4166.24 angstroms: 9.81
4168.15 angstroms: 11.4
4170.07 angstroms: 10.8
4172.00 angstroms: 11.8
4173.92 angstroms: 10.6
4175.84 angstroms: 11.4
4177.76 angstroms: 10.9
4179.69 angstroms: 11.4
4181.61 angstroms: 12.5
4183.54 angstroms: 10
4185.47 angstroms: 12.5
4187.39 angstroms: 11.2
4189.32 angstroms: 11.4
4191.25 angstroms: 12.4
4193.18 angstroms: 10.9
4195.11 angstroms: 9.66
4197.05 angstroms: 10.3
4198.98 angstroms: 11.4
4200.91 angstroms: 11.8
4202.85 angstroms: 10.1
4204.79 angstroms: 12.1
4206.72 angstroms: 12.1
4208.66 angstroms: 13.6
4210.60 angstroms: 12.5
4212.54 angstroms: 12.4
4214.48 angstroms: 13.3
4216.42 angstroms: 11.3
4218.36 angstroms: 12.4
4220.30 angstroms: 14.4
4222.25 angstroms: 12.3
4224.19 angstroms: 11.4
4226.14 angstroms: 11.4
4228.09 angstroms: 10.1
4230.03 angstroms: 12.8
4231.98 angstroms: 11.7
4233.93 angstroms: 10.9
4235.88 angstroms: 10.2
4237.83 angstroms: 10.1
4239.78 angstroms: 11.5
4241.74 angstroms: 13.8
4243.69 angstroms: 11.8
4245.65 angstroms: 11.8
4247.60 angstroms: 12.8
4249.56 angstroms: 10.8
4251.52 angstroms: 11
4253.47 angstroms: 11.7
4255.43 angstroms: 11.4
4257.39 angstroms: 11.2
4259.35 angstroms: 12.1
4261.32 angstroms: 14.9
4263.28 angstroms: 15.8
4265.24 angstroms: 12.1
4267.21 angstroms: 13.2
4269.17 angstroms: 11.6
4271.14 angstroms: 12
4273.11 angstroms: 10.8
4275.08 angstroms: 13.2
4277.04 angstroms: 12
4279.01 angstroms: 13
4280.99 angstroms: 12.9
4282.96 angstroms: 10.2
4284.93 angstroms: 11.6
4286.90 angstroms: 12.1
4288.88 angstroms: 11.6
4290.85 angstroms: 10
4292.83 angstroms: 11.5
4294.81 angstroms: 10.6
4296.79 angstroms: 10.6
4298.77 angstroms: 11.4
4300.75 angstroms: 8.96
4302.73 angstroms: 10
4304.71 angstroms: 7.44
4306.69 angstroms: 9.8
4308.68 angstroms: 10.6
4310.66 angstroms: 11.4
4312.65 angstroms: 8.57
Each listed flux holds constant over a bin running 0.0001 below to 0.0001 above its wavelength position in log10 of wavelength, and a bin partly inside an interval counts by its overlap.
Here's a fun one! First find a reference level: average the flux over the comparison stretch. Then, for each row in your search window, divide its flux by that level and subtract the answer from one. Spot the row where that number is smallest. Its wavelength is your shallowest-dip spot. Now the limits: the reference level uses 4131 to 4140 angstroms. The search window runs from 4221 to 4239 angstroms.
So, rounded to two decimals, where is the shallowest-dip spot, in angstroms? 4230.03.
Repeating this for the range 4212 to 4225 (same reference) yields 4220.30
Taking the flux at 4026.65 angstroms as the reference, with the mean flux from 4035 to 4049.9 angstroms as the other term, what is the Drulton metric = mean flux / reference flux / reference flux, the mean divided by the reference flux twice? 0.059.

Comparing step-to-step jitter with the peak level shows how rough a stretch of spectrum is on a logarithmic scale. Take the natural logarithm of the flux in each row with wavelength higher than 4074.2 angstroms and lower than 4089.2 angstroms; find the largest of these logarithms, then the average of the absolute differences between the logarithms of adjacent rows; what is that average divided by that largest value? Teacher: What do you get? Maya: 0.0604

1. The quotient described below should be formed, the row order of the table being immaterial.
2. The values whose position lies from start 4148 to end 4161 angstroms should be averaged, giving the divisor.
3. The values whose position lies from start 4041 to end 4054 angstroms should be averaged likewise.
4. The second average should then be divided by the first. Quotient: 0.97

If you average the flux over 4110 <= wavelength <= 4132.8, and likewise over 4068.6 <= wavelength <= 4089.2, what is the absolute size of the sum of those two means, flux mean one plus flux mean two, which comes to 22.8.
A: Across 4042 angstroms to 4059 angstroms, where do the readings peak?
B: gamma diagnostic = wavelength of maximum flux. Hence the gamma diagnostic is 4048.96 angstroms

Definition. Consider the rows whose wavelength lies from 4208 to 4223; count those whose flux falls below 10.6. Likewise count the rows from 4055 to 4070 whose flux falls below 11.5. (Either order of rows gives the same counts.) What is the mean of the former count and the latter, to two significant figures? 3.0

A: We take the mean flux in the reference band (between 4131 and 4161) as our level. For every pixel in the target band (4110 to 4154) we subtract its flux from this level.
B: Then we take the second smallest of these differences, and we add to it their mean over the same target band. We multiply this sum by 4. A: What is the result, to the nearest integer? -5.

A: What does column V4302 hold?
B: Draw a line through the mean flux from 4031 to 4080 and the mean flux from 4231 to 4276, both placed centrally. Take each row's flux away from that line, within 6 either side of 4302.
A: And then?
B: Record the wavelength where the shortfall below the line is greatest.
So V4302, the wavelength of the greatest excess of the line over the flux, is 4304.71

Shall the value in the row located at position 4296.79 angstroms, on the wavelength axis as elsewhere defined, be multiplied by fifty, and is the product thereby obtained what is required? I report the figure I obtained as 530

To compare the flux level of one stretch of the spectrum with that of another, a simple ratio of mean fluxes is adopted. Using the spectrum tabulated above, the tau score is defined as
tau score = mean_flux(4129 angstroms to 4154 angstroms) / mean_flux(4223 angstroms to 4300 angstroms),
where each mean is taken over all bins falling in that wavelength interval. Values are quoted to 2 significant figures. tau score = 0.97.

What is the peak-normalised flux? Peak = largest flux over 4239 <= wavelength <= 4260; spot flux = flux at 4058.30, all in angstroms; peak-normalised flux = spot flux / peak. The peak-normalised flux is 0.82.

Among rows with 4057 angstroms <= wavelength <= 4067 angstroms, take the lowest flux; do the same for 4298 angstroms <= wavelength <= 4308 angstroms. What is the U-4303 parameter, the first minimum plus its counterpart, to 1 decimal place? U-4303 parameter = 16.7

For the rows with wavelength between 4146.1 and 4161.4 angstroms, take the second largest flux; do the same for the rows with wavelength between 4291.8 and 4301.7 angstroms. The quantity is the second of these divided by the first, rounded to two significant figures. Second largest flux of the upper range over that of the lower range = 0.94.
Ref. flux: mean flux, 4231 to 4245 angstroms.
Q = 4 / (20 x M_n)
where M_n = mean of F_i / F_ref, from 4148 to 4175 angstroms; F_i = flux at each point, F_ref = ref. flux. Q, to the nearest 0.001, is 0.207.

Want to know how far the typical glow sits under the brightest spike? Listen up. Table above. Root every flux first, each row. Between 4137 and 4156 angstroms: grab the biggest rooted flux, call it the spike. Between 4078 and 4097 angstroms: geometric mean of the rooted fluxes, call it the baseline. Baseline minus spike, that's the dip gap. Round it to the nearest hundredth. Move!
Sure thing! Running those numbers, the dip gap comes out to -0.18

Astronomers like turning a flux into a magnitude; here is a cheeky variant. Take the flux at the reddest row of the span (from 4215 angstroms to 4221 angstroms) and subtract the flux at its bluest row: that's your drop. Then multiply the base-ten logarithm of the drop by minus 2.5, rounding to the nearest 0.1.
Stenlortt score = -1.2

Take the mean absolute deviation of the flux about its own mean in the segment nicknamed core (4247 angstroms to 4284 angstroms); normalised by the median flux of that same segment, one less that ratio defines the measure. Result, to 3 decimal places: 0.912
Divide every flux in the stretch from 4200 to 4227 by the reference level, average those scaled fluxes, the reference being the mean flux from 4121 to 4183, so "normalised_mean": 1.09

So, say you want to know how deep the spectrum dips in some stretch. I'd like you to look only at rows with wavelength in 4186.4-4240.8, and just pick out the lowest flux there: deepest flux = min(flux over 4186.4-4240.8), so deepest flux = 9.66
